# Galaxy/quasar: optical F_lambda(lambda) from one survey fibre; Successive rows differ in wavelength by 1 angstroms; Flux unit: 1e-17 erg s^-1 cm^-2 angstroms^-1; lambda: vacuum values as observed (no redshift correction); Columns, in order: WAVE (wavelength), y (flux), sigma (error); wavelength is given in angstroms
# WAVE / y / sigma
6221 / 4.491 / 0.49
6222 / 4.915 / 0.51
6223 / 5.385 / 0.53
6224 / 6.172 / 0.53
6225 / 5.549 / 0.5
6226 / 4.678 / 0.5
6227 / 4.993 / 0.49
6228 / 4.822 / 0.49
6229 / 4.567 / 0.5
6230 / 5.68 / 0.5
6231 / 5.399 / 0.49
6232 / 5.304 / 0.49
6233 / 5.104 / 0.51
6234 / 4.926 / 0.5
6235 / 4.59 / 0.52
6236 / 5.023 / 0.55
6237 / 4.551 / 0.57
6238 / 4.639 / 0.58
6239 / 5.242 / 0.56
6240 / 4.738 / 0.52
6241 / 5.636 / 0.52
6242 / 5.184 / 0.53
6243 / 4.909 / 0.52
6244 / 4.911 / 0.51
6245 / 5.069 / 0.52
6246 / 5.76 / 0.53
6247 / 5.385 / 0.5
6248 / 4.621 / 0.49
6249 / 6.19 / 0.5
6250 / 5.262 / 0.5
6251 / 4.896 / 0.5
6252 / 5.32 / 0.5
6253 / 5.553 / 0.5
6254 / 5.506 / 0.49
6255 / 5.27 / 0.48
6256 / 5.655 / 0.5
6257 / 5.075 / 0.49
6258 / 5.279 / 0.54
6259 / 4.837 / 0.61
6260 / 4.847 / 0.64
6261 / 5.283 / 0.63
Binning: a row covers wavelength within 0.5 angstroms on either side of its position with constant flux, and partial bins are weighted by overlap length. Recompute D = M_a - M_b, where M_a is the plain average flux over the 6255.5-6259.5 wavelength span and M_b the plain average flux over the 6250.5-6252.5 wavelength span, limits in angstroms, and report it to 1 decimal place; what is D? 0.1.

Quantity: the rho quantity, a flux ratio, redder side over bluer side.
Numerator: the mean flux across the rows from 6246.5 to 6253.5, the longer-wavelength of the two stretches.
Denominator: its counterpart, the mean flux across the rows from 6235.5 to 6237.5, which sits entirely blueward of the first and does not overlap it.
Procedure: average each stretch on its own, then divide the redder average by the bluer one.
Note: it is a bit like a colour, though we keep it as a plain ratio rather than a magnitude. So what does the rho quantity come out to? 1.11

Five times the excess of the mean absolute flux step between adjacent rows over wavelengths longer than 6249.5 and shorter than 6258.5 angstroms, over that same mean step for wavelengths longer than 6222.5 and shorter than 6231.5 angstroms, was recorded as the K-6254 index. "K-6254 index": -1.2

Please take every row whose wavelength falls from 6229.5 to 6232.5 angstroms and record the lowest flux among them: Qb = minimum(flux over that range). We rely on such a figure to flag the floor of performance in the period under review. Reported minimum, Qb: 5.304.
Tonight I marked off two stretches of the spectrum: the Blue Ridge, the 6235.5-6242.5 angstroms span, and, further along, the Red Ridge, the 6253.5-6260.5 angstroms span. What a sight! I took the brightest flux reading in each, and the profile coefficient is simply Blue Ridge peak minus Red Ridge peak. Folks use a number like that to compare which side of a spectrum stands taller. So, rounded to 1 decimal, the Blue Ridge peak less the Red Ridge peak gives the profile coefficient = 0.0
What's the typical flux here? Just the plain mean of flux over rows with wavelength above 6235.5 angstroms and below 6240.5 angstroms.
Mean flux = 4.8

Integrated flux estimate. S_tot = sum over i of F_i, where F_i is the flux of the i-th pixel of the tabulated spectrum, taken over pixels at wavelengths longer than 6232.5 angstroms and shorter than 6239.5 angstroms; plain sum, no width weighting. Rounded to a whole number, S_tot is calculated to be 34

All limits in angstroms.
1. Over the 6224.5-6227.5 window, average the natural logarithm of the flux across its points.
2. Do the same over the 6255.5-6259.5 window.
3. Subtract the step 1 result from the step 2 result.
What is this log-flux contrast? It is 0.03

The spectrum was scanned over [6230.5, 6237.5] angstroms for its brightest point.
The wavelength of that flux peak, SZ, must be 6231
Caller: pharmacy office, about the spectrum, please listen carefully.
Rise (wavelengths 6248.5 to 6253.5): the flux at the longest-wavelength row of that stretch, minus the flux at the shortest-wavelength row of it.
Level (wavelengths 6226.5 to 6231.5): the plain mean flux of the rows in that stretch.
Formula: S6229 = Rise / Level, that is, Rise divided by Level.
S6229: -0.13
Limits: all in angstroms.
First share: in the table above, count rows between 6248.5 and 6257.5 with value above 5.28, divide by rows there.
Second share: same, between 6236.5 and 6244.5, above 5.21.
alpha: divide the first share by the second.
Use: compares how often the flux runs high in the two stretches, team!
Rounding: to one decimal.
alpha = 2.2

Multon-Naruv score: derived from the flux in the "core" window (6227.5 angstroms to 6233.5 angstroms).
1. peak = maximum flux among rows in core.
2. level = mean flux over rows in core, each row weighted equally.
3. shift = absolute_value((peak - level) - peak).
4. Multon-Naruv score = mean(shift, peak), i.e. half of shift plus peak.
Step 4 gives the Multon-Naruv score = 5.4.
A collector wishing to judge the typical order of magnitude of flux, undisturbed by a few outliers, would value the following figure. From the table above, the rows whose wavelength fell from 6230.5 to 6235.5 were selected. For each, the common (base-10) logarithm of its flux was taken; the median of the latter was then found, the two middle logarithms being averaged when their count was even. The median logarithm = 0.708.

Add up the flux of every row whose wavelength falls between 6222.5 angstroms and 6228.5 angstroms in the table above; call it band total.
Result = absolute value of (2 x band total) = 63.2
